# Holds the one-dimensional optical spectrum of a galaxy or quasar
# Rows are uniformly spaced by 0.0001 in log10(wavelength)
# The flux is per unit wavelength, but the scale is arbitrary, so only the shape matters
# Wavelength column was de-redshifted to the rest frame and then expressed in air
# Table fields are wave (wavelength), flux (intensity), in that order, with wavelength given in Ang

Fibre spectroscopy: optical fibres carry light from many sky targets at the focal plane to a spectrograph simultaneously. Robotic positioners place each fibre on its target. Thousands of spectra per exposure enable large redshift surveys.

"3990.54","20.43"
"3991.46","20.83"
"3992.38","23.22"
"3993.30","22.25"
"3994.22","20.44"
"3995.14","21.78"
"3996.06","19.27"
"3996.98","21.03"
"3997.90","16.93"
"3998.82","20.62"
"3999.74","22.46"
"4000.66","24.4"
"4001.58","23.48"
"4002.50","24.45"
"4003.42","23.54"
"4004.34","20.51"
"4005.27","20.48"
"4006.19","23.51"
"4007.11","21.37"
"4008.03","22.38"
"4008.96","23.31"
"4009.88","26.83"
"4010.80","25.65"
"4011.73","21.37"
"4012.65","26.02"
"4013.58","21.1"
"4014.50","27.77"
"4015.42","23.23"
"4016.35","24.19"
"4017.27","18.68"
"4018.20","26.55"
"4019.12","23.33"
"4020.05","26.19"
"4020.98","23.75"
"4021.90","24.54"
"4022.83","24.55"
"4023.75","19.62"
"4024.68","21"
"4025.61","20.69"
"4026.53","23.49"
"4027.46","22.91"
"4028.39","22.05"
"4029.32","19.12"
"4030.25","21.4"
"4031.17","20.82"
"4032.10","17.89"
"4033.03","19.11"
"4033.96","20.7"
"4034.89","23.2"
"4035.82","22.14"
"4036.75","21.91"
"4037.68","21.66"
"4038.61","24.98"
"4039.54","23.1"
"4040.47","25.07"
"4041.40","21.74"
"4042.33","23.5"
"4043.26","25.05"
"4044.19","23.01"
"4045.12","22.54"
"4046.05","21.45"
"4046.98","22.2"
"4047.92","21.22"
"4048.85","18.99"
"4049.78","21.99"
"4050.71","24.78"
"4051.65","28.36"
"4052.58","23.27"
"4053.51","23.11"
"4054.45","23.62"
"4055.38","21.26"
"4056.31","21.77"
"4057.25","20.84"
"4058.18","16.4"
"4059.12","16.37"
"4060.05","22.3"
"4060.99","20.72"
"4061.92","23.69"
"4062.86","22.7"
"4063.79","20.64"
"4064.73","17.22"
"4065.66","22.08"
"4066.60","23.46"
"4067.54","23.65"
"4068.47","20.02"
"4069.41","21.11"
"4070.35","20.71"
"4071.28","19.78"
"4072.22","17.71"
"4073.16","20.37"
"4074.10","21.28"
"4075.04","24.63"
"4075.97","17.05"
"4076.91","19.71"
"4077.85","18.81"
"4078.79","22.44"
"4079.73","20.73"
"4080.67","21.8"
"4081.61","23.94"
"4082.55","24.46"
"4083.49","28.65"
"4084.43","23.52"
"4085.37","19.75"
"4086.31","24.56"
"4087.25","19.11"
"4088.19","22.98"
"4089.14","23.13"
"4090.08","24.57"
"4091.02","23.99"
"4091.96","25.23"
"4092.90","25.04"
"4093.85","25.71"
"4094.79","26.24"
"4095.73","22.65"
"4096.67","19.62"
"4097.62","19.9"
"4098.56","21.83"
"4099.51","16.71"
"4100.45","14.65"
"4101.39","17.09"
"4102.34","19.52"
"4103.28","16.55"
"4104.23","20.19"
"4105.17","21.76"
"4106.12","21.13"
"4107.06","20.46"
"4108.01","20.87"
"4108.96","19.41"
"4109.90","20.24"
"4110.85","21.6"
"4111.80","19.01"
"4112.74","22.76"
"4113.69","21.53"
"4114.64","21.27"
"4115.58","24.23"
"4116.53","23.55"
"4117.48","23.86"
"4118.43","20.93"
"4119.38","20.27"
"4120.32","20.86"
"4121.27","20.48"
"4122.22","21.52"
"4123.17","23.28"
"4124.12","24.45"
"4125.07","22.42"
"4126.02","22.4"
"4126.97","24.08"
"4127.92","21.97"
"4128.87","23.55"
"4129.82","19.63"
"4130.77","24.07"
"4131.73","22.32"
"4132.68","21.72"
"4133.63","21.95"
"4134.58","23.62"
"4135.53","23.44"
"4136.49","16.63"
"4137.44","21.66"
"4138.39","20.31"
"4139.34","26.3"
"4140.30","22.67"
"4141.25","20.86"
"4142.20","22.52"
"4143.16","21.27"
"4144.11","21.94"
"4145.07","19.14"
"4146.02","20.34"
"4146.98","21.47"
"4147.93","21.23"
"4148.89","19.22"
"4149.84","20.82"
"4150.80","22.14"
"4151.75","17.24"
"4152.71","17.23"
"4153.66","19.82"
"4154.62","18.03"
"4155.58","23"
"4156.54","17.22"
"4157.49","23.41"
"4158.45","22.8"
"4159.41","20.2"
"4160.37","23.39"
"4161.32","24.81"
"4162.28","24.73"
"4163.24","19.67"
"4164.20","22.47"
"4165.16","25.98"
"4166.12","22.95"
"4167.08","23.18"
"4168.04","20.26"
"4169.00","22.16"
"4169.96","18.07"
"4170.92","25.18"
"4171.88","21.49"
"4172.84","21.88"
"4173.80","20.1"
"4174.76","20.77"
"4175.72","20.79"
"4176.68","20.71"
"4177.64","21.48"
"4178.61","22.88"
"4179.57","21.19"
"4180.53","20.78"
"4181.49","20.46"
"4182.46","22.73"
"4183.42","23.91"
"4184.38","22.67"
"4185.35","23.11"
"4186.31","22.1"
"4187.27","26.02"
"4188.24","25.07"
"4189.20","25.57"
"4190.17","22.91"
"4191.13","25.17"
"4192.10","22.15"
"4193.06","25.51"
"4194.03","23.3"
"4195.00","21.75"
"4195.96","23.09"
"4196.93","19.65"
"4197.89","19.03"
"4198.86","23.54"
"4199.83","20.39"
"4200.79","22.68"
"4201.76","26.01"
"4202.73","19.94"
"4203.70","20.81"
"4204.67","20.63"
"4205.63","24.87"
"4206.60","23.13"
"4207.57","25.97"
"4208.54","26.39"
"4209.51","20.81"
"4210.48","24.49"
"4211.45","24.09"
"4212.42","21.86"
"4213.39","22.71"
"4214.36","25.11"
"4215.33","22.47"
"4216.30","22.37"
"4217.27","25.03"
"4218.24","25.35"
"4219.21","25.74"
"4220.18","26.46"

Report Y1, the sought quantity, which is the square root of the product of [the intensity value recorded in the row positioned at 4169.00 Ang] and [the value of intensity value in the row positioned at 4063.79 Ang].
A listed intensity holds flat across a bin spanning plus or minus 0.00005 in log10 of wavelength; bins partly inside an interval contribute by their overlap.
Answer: 21.4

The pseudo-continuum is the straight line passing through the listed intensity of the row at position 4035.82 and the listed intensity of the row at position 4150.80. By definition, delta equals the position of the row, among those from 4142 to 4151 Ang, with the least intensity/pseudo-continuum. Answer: 4145.07 Ang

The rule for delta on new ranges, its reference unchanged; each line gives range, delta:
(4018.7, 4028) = 4023.75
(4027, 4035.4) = 4032.10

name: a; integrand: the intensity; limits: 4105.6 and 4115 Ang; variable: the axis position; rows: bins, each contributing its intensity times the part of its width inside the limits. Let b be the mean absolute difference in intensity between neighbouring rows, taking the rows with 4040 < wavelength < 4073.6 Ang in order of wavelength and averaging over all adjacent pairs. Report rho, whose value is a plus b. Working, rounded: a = 196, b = 2.1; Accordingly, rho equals 198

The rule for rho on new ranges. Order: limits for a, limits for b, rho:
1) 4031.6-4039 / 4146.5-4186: 160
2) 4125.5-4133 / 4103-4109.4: 170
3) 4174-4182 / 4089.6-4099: 170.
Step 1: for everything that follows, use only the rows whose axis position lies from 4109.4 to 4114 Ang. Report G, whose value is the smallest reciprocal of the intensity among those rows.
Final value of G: 0.0439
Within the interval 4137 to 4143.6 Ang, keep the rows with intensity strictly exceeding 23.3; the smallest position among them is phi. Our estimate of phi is 4139.34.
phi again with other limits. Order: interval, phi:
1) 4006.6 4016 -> 4008.96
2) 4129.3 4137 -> 4130.77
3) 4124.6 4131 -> 4126.97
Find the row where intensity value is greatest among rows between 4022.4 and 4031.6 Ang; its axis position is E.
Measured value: 4022.83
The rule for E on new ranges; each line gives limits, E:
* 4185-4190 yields 4187.27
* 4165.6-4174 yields 4170.92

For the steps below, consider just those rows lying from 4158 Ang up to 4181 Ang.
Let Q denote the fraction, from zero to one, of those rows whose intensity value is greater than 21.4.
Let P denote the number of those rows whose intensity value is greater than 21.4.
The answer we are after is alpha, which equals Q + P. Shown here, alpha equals 14.6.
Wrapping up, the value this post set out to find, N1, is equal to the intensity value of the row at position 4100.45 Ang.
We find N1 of 14.65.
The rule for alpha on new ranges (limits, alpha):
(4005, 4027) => 16.7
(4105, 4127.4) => 13.5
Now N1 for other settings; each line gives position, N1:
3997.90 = 16.93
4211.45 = 24.09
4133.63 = 21.95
